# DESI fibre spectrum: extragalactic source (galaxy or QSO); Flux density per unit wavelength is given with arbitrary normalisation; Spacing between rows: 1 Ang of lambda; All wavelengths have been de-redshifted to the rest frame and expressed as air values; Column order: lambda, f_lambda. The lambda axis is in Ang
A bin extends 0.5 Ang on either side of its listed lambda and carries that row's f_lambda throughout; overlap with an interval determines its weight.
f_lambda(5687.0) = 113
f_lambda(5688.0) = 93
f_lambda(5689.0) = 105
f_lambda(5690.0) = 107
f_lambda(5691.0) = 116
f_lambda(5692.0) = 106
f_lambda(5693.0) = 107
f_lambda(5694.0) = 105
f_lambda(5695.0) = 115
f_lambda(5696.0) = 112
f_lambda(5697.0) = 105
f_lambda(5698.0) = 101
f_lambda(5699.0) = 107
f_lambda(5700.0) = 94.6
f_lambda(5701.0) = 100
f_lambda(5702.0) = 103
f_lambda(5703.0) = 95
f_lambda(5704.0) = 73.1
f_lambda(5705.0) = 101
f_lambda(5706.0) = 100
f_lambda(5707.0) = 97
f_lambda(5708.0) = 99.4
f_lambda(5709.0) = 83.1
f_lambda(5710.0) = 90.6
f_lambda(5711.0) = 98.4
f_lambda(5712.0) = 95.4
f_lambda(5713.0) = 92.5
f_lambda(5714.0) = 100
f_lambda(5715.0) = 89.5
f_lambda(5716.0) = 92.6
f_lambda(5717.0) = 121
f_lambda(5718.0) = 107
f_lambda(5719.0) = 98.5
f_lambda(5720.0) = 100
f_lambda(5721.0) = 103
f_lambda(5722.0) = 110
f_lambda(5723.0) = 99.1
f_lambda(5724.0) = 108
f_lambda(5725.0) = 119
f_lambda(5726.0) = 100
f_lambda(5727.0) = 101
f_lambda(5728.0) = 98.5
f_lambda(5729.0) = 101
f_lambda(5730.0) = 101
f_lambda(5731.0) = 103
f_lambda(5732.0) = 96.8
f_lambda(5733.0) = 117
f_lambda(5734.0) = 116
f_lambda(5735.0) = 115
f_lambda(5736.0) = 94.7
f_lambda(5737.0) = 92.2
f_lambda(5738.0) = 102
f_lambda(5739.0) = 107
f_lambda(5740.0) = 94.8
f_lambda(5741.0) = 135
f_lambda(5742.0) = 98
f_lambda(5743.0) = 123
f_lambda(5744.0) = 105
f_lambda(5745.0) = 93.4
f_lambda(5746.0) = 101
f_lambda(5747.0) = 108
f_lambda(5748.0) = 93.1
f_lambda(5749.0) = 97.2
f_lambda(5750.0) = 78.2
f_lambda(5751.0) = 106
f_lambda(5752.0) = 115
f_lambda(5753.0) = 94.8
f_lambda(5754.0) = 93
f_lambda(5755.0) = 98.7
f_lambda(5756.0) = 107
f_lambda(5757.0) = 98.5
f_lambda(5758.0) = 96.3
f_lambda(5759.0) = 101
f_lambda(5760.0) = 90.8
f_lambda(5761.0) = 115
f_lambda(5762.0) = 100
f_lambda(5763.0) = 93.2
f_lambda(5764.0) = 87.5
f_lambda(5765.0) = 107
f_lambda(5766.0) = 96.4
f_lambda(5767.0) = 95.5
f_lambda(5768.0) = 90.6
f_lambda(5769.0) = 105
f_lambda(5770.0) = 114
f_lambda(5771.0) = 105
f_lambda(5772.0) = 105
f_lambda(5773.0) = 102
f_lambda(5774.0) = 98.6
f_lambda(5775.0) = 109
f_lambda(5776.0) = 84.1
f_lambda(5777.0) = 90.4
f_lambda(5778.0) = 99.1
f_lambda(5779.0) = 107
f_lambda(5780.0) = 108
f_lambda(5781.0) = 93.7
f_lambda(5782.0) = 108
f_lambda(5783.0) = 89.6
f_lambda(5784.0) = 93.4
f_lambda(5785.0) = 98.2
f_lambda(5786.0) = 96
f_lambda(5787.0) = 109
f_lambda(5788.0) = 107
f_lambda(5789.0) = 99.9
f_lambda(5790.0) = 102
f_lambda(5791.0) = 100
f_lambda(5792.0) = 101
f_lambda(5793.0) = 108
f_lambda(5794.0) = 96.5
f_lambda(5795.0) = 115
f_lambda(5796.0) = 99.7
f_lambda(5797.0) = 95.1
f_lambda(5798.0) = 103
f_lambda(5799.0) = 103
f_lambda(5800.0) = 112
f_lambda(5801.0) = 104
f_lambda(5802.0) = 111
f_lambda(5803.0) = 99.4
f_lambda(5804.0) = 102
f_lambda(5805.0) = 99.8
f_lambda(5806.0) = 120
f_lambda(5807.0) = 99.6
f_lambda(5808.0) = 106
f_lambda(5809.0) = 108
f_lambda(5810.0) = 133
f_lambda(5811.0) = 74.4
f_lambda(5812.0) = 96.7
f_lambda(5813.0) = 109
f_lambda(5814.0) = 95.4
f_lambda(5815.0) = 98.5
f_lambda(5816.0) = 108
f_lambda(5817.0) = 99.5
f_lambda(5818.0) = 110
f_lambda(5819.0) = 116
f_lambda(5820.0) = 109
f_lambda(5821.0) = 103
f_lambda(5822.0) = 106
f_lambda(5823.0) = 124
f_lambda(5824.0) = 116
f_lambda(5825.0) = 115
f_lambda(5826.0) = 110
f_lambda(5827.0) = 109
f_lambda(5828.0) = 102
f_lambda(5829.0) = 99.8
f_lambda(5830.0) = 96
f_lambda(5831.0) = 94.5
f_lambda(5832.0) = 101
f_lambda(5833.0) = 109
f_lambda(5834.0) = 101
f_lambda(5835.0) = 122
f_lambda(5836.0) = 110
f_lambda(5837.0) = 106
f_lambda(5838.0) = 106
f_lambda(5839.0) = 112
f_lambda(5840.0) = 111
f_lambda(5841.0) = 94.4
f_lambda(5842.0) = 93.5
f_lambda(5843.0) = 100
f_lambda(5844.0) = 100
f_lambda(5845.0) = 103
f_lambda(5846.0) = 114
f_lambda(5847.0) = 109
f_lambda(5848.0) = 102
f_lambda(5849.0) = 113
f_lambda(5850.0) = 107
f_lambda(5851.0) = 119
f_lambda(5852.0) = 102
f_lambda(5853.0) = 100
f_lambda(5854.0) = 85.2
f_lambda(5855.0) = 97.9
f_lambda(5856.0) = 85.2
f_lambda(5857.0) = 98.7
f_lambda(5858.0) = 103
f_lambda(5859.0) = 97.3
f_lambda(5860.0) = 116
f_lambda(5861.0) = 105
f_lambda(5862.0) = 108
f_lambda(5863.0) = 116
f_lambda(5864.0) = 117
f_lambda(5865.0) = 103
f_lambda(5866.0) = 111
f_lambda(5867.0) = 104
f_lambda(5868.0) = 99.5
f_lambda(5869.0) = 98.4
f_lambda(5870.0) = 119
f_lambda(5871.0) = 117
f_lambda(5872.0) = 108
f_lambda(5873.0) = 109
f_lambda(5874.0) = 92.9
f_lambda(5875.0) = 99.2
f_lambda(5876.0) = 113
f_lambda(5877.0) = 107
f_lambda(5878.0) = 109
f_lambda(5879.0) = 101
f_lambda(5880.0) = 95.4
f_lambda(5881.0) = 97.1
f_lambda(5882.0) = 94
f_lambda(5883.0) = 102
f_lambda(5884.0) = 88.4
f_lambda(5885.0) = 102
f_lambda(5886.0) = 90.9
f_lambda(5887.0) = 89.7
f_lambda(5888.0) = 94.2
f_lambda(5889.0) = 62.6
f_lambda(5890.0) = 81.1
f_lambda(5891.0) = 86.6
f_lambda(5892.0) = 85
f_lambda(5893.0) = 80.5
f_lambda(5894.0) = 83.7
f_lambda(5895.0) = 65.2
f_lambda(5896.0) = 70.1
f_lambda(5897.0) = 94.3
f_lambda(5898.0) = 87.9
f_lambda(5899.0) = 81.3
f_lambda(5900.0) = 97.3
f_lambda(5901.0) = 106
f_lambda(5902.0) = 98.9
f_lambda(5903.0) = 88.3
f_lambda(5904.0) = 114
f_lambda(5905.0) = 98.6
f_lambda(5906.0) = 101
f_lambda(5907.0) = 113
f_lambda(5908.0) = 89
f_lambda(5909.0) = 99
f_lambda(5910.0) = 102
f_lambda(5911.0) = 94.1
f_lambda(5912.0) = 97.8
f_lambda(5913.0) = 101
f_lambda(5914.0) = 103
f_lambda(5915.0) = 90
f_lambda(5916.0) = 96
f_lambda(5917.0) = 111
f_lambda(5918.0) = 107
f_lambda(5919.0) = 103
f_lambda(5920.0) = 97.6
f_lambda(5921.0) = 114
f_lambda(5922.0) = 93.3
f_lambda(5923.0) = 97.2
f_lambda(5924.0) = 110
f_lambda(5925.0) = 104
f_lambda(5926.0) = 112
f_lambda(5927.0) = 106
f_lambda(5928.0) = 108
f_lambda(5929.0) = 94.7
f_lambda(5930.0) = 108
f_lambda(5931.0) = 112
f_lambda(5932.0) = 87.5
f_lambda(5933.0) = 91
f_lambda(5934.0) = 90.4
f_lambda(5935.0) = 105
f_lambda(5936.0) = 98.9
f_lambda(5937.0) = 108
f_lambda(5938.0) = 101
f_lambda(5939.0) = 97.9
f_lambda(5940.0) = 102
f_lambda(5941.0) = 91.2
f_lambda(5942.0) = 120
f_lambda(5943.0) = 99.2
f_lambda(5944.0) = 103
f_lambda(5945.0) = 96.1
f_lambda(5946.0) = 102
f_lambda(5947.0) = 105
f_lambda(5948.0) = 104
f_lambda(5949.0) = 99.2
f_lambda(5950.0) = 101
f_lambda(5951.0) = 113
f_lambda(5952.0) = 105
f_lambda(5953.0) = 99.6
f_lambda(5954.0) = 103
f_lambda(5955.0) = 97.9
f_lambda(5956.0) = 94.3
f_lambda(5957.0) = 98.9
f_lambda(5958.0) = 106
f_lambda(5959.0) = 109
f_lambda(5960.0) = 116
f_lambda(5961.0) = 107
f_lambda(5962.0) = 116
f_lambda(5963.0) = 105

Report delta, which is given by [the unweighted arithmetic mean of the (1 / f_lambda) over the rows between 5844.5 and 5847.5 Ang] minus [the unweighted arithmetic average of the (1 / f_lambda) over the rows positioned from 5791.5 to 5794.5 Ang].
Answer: -0.0006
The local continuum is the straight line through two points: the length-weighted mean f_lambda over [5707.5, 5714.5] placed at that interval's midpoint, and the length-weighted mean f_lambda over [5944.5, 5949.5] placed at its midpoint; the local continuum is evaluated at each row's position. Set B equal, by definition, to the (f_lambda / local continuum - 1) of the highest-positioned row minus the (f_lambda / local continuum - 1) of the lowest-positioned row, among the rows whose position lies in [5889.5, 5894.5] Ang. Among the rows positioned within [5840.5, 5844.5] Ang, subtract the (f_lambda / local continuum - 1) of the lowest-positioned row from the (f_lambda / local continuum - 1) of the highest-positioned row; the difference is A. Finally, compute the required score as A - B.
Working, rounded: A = 0.056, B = 0.03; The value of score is 0.03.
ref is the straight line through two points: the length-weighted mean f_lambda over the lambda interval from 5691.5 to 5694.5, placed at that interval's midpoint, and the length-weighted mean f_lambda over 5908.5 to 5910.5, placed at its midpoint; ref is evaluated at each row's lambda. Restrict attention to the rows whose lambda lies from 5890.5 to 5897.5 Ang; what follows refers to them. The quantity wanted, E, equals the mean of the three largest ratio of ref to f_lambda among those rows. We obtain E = 1.41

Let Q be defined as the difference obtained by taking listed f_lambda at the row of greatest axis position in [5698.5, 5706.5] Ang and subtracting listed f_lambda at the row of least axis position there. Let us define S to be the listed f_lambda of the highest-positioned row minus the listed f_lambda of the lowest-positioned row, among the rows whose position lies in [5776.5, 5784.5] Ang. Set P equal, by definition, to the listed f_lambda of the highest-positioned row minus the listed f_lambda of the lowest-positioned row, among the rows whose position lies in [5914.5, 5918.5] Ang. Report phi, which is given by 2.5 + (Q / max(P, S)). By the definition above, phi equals 2.1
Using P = 17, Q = -7.0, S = 3.0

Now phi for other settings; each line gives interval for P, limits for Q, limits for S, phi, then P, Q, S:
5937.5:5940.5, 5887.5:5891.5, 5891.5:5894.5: -5.1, 1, -7.6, -1.3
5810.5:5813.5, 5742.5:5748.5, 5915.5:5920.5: 1.6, 35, -29.9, 1.6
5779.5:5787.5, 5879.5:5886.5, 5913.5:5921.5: 2.1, 1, -4.5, 11.0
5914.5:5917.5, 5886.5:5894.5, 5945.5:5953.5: 2.2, 21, -6.0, -2.4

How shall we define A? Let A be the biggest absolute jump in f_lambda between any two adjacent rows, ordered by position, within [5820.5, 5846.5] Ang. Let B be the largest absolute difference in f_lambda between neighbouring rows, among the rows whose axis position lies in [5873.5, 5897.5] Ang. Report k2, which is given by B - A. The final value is 11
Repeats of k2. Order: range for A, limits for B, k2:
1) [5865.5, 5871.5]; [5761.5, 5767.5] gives -1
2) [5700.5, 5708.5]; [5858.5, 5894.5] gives 4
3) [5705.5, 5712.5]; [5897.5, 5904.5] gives 9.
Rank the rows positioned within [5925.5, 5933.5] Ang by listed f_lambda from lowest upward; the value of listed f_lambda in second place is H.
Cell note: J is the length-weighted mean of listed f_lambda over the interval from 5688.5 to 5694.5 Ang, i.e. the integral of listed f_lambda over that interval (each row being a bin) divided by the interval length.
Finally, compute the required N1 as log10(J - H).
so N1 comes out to 1.2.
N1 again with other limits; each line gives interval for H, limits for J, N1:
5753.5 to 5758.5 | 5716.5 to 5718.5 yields 1.2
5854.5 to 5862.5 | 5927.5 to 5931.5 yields 0.9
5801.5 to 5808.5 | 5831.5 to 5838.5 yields 0.9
